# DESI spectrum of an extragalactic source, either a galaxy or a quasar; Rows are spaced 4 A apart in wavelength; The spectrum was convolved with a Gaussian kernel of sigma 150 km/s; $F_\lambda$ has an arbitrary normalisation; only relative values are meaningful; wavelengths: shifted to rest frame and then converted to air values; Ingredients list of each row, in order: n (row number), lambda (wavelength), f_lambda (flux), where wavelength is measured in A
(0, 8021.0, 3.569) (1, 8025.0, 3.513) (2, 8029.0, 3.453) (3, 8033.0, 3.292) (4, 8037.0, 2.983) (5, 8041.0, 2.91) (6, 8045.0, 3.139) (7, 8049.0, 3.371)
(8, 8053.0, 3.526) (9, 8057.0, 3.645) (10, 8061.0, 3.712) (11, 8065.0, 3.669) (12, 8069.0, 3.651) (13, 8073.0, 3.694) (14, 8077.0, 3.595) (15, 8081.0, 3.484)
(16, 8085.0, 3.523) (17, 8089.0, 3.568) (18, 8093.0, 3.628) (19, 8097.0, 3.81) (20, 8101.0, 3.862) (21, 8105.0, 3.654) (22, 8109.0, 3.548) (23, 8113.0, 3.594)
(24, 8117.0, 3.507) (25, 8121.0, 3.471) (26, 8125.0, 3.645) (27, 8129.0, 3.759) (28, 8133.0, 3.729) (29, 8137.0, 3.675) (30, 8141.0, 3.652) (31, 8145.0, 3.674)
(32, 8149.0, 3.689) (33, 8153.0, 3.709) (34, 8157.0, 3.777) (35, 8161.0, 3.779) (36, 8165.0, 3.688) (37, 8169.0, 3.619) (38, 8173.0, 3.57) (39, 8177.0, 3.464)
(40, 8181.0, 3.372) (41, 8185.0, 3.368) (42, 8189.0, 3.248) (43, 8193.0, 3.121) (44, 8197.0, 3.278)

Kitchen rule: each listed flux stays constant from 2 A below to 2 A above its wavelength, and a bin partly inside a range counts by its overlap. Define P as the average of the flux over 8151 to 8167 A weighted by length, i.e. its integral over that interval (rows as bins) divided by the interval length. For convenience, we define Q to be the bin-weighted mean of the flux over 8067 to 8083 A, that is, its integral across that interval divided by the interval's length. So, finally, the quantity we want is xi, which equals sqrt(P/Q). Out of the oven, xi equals 1.02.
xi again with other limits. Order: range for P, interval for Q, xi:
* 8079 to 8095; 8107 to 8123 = 1.00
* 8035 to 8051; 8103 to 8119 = 0.93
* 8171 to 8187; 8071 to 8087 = 0.98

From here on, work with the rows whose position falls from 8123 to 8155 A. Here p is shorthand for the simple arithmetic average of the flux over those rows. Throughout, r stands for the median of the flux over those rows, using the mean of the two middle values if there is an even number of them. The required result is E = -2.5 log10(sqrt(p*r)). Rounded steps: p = 3.69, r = 3.68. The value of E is -1.42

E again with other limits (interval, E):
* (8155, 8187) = -1.39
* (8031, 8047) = -1.22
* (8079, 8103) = -1.40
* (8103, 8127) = -1.38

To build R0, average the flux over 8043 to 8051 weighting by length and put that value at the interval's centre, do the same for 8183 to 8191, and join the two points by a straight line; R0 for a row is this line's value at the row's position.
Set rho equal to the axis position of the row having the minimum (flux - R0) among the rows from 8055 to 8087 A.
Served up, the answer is 8081.0 A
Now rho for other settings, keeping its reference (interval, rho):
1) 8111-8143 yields 8121.0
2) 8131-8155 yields 8141.0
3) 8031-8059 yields 8041.0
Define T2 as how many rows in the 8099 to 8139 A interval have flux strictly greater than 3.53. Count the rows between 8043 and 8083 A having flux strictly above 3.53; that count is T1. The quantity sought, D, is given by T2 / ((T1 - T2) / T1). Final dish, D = -24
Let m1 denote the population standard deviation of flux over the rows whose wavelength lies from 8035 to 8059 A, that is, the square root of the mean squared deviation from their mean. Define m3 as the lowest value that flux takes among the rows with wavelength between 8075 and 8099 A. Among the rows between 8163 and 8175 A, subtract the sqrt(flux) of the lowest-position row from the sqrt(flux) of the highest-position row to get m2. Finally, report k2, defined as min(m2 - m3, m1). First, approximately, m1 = 0.27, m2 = -0.03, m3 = 3.484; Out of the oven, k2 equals -3.51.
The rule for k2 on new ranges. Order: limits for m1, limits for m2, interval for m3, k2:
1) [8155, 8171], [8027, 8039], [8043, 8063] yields -3.27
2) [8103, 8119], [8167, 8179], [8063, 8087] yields -3.53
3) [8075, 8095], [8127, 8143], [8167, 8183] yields -3.40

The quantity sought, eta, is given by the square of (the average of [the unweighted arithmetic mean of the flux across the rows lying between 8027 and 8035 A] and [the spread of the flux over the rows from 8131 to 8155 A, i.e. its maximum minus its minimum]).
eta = 3.0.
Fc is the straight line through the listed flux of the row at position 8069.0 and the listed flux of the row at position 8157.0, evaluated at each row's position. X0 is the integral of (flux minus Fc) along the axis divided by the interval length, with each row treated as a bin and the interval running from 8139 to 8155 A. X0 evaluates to -0.08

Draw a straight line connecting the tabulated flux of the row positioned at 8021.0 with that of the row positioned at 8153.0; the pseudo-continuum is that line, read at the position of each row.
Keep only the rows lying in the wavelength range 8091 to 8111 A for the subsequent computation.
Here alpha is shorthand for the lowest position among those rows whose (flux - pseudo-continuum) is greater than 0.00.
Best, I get 8097.0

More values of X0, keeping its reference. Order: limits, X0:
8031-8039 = -0.46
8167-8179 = -0.25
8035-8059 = -0.36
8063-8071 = 0.01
